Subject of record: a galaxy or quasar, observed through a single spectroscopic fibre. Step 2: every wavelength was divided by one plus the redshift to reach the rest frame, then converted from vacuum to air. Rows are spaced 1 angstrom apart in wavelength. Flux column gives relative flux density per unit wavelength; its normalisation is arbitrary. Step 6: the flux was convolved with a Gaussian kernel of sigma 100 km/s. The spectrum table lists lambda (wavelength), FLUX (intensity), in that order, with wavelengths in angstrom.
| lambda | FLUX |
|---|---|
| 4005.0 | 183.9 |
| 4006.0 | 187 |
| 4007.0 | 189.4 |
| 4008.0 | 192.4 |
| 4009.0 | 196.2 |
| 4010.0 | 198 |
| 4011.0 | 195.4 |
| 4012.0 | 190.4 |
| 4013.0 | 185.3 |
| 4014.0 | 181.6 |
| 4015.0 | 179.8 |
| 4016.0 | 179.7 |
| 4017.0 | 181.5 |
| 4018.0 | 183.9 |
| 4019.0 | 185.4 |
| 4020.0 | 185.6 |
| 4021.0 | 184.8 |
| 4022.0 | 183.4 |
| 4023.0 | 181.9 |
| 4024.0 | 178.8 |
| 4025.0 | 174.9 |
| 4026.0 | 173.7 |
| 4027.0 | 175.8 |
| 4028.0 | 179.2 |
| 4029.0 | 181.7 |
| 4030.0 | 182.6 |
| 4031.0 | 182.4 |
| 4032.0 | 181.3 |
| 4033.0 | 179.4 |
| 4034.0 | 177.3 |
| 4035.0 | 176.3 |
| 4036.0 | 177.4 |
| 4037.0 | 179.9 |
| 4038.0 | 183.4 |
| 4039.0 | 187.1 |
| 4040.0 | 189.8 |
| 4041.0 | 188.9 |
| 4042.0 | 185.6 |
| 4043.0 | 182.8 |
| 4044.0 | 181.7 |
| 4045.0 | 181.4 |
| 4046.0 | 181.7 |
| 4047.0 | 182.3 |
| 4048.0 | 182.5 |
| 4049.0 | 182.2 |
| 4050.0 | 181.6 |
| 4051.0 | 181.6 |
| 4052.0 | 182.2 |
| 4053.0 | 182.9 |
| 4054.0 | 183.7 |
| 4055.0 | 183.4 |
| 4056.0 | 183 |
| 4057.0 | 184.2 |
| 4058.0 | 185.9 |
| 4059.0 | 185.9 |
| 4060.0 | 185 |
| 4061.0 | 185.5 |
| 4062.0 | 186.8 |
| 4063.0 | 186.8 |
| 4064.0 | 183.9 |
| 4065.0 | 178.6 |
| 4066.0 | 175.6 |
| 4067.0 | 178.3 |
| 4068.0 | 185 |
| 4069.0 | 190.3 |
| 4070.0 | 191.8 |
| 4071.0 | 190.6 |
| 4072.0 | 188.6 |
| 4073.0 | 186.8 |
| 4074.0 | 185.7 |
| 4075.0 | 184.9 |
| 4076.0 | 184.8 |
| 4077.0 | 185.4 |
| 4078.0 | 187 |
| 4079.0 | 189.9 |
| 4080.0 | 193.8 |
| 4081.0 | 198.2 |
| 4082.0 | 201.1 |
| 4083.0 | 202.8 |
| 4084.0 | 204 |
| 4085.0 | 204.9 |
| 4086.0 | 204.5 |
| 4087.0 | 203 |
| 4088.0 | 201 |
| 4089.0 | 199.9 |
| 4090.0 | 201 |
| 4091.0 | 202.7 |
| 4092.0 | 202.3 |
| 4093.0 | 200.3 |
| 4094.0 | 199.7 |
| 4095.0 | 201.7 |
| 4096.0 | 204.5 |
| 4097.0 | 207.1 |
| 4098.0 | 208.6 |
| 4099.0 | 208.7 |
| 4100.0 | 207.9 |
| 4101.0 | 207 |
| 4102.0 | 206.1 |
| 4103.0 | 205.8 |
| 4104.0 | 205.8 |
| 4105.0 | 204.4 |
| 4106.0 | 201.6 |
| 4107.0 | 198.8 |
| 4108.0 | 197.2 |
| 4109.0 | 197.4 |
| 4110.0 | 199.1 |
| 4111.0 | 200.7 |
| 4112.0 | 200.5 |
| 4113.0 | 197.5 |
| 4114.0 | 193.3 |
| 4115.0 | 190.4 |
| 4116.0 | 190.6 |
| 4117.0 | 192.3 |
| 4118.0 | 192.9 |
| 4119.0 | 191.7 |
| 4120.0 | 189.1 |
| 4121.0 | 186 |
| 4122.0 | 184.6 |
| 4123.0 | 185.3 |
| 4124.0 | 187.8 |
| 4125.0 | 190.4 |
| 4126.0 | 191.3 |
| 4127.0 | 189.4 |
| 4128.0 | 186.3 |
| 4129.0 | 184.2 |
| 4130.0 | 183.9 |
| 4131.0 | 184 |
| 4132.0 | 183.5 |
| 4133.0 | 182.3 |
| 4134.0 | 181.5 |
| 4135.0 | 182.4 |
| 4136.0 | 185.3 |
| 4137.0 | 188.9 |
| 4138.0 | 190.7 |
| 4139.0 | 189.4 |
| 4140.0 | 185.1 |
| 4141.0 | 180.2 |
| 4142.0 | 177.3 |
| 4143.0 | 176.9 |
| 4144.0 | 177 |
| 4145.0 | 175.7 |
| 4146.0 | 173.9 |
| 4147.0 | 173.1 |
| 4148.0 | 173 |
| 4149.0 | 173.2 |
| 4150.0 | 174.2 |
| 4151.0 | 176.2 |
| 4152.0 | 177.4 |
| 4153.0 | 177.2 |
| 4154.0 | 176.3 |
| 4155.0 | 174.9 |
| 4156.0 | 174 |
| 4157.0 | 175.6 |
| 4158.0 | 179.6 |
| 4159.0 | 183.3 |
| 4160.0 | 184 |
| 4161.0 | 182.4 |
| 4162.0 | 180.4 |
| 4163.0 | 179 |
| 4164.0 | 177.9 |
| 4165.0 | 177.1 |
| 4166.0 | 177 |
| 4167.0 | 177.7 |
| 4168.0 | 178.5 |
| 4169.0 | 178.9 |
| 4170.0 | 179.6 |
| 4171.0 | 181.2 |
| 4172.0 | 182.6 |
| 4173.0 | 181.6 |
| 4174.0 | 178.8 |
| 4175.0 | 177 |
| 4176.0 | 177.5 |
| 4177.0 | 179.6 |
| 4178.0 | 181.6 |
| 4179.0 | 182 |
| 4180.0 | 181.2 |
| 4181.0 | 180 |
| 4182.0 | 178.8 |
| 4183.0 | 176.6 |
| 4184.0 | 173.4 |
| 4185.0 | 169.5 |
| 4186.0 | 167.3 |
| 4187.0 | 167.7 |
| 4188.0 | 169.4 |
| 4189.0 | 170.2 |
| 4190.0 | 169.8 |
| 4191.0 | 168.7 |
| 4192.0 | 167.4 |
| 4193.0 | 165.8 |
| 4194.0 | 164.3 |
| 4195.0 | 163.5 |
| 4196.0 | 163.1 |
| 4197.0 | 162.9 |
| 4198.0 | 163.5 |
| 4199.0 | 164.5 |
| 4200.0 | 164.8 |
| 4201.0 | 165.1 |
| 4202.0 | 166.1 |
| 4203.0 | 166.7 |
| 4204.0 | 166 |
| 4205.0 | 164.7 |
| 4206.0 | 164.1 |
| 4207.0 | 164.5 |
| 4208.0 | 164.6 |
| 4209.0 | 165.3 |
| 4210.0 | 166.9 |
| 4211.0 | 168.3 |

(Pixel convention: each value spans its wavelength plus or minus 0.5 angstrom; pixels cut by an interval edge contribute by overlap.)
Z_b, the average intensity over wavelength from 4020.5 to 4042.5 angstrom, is 181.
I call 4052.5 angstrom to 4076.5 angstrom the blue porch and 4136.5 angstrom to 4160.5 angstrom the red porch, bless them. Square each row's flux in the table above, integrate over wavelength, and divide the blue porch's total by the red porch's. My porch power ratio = 1.07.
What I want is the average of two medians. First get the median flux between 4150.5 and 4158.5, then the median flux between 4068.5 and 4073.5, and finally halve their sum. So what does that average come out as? 183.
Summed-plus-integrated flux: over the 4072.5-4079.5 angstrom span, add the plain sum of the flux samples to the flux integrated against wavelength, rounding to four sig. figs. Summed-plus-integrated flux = 2609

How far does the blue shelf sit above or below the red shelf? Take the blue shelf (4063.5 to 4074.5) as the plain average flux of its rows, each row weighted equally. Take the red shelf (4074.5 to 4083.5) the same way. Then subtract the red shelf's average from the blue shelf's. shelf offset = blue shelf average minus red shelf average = -7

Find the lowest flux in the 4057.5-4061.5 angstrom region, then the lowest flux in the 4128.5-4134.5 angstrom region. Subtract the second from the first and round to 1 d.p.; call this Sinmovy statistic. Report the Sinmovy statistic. 3.5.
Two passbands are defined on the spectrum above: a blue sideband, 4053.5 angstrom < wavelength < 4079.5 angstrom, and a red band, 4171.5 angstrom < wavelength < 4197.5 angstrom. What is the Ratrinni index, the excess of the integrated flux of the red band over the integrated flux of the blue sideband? -317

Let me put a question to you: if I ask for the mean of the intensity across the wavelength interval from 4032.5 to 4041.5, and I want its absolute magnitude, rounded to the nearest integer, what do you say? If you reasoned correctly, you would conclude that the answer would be 182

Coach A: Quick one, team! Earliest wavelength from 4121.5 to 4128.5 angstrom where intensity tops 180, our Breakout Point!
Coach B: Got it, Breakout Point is 4122.0 angstrom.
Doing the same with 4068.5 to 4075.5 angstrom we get 4069.0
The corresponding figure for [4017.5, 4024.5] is 4018.0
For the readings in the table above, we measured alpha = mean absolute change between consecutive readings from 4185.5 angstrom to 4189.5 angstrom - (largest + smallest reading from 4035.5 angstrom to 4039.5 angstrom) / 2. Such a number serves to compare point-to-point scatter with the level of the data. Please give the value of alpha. -181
